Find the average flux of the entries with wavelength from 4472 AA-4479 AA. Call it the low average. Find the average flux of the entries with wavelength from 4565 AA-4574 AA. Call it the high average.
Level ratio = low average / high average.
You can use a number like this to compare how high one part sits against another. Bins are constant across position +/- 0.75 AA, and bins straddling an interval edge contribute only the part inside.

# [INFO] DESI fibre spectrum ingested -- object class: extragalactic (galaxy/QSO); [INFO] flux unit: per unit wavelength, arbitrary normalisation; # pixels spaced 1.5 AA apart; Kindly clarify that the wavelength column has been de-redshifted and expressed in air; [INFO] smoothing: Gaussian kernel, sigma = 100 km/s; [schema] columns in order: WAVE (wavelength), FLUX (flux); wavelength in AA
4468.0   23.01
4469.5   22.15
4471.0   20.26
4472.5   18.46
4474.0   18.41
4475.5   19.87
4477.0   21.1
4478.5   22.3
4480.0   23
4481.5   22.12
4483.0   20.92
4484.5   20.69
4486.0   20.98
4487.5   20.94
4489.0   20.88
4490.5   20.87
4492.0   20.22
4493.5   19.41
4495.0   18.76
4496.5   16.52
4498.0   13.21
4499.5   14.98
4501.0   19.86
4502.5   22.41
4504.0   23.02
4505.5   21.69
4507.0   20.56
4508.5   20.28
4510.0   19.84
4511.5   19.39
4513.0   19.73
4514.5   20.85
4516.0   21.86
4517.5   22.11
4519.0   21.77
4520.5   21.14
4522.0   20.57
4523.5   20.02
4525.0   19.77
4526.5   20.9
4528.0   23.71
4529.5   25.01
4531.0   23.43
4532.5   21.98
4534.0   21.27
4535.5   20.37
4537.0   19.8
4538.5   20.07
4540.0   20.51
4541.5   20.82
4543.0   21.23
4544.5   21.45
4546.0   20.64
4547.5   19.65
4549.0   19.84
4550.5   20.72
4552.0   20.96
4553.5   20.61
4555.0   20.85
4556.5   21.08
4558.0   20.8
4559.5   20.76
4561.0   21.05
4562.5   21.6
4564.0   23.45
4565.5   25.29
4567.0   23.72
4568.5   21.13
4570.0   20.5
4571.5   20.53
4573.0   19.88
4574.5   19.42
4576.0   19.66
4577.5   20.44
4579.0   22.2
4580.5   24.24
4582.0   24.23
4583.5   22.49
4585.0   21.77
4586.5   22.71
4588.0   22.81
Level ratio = 0.92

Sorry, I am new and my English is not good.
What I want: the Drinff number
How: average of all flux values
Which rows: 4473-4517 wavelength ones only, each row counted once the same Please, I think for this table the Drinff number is 20.16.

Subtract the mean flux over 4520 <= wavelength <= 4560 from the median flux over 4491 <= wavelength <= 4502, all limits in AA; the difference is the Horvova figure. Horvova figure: -2.3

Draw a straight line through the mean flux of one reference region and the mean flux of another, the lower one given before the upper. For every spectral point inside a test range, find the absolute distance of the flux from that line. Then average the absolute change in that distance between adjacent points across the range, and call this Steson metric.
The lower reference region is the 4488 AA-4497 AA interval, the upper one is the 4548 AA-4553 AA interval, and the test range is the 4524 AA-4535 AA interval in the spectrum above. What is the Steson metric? 1.4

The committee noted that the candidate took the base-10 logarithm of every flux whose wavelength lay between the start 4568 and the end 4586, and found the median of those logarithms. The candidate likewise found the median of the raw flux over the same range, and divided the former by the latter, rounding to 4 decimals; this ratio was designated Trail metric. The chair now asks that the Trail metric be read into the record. 0.0633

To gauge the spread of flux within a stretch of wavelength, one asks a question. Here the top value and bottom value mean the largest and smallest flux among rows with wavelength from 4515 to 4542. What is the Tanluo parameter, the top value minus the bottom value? 5.2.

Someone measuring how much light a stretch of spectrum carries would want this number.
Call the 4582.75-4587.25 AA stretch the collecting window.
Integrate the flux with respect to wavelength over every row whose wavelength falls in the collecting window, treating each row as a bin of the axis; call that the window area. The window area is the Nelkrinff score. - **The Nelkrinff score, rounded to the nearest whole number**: 100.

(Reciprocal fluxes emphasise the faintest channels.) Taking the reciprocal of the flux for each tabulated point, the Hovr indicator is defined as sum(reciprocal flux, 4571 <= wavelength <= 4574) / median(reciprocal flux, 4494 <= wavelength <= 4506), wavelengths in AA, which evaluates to 1.9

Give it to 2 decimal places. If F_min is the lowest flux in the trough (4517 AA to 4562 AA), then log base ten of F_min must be 1.29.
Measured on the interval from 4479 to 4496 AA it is 1.27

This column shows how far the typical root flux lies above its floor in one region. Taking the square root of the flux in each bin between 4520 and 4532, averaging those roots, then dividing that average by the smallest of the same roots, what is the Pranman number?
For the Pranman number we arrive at 1.05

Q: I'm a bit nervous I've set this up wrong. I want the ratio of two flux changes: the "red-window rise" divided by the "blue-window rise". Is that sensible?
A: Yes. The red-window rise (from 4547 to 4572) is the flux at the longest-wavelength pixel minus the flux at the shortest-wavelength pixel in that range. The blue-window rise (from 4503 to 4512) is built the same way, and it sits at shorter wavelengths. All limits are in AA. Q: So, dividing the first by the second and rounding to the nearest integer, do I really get 0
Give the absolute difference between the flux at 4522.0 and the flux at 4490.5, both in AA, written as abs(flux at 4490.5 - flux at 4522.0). 0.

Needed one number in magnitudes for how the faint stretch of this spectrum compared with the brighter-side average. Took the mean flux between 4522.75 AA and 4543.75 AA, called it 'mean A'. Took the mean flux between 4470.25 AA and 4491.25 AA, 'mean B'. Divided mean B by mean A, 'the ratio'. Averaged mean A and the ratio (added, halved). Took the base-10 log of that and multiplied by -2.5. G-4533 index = -2.62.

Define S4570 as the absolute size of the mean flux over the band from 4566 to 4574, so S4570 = 21.2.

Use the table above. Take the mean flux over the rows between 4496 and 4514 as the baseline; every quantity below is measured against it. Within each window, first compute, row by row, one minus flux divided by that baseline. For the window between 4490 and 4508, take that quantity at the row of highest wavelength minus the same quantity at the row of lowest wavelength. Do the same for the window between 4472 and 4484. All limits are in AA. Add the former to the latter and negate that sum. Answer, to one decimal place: 0.1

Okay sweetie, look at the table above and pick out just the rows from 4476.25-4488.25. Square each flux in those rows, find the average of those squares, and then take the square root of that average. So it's 21.5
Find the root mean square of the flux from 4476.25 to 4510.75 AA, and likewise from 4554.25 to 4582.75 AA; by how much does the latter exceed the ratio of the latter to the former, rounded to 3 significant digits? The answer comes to 20.6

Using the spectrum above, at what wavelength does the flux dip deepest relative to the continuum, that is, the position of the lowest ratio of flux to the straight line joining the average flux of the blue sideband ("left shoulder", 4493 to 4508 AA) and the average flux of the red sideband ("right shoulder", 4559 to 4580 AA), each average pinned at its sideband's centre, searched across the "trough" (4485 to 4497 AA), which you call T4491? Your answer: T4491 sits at 4496.5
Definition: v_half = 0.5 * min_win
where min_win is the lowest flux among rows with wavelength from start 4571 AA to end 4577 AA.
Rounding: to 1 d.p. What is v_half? 9.7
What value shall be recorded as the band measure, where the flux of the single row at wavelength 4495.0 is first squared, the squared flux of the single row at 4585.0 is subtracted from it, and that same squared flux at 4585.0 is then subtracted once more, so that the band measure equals -596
